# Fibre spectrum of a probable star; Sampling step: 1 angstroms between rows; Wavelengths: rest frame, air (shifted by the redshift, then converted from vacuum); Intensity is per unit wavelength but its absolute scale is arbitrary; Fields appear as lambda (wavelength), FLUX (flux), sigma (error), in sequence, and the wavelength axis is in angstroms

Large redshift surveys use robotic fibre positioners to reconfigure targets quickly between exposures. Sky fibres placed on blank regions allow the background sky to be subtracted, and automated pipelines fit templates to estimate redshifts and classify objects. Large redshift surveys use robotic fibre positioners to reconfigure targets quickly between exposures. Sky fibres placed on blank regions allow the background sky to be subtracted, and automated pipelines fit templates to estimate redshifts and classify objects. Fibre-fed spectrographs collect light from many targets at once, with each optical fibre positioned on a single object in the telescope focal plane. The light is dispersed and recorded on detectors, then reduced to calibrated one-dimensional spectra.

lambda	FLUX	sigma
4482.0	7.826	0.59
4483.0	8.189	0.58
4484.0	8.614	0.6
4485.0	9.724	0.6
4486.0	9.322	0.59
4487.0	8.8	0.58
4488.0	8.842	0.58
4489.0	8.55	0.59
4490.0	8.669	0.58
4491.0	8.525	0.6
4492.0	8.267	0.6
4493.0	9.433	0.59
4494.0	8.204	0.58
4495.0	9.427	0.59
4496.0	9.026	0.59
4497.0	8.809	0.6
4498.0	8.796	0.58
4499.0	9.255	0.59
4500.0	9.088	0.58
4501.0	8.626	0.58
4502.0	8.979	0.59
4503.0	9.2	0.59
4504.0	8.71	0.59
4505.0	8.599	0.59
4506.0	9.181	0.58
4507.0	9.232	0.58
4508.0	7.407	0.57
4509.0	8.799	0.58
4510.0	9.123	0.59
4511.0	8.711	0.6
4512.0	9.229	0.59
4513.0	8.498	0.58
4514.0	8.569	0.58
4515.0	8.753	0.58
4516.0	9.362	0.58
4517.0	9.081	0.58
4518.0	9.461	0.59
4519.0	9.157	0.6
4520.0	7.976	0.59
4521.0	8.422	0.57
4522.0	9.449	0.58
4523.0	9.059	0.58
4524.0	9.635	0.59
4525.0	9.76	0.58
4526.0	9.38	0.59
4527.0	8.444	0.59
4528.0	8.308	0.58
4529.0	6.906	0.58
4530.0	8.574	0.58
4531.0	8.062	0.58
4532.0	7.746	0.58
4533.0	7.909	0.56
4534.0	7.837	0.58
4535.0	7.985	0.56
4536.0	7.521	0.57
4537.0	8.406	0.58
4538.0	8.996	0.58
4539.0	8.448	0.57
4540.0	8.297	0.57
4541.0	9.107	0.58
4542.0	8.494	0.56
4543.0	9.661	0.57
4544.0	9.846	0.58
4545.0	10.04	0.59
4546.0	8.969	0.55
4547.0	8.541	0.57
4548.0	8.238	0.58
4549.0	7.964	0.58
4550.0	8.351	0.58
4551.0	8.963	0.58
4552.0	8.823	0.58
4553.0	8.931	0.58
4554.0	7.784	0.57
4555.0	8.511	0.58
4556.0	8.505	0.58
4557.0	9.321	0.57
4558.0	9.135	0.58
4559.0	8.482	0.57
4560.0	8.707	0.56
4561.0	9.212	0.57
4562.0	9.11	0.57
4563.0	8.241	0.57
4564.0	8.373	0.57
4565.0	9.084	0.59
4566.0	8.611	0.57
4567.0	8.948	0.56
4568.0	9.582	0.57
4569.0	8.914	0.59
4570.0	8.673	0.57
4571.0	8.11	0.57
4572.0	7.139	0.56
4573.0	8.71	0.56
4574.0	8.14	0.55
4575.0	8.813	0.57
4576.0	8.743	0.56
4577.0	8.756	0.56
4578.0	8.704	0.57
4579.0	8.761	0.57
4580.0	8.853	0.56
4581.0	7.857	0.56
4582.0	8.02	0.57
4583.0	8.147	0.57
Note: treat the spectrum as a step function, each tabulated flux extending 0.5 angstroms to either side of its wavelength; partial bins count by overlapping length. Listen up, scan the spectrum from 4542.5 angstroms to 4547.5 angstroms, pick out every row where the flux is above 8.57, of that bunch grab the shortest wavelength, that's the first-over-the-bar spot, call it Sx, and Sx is 4543.0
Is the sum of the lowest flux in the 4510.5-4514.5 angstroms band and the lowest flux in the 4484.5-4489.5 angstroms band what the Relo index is 17.0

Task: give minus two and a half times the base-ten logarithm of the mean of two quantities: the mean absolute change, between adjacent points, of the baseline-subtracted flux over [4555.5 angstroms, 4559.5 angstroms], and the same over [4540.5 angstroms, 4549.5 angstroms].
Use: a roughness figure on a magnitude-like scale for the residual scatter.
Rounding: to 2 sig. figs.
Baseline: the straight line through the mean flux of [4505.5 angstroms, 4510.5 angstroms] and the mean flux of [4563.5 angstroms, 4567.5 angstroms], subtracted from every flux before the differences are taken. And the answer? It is 0.67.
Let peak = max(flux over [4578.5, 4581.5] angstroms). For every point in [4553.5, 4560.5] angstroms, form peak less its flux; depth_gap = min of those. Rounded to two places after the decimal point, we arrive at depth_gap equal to -0.47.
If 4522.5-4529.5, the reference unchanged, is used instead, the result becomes -0.91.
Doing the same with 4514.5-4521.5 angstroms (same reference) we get -0.61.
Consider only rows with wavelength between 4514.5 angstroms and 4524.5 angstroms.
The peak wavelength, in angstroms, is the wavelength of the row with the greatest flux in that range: 4524.0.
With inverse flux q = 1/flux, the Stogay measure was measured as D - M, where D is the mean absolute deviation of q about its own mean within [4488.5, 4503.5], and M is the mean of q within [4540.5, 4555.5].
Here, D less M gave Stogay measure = -0.110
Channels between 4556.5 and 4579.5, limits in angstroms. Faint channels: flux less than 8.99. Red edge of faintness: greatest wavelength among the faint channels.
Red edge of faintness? 4579.0 angstroms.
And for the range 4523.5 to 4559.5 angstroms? 4559.0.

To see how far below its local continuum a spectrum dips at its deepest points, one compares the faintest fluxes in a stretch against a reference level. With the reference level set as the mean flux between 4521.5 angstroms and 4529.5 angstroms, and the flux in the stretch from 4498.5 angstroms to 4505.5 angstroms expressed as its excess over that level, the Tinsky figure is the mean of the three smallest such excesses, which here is -0.22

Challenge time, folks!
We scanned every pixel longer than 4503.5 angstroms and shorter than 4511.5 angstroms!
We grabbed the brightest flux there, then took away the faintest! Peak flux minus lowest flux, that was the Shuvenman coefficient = 1.8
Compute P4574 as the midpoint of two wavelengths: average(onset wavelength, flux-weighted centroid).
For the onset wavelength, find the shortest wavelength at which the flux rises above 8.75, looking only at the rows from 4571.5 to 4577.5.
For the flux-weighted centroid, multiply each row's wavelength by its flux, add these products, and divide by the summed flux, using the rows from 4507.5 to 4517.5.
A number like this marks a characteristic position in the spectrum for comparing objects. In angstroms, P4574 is 4543.8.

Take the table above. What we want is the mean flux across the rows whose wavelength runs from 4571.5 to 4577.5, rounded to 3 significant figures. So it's 8.38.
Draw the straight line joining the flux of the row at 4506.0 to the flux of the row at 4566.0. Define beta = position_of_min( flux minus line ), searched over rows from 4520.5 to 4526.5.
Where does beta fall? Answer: 4521.0 angstroms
